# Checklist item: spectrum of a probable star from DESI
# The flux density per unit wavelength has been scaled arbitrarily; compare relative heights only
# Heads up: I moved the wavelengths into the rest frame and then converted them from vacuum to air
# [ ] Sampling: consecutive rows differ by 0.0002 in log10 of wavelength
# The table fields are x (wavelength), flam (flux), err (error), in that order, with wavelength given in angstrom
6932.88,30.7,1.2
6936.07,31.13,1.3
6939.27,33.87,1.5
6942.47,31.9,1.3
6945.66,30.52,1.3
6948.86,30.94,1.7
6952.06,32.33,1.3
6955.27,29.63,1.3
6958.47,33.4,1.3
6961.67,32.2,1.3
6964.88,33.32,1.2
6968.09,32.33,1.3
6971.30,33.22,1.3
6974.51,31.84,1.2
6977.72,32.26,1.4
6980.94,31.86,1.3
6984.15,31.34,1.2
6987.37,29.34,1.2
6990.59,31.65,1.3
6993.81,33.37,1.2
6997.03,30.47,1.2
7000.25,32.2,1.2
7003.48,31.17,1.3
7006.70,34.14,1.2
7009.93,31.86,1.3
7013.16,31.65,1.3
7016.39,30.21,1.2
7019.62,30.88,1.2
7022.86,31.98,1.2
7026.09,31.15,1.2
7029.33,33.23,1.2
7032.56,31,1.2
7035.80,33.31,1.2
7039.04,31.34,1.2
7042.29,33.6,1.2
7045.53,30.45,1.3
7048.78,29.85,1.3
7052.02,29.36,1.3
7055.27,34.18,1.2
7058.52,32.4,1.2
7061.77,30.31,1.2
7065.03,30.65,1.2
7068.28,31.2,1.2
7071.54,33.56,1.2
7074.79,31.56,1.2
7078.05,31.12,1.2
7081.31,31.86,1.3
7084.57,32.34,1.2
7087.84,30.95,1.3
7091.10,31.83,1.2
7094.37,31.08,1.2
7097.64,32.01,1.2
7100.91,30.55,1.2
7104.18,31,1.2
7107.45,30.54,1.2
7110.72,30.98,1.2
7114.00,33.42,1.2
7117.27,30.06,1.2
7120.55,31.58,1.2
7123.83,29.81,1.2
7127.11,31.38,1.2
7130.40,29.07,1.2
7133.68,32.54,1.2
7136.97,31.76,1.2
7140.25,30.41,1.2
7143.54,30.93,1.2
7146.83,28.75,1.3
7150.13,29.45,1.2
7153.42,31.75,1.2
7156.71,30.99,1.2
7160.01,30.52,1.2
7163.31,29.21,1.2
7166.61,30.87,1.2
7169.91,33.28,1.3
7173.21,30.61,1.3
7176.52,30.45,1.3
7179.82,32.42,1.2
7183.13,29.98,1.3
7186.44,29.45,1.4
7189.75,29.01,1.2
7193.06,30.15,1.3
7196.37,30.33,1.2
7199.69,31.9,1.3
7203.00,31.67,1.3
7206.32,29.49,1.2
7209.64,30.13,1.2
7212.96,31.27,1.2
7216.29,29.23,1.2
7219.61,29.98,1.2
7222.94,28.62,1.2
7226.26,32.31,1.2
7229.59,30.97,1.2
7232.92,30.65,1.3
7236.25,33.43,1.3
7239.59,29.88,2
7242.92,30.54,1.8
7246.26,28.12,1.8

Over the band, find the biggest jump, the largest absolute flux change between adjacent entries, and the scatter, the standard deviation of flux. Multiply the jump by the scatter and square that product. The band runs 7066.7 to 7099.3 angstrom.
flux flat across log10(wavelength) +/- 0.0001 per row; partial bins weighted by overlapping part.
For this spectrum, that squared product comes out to 3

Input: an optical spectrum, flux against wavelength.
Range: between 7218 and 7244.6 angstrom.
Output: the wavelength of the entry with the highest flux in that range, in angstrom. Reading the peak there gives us 7236.25 angstrom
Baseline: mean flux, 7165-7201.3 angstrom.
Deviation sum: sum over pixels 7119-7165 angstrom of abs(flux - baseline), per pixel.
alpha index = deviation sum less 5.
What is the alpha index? 8.7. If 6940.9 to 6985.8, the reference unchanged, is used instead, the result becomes 14.1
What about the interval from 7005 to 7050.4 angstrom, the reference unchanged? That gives 12.5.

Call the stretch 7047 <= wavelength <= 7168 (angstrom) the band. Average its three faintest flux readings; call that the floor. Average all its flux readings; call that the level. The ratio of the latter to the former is 1.07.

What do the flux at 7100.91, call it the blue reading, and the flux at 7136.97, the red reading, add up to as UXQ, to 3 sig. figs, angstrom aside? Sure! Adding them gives 62.3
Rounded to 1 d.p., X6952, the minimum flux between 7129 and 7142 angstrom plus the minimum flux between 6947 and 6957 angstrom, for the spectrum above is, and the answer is 58.7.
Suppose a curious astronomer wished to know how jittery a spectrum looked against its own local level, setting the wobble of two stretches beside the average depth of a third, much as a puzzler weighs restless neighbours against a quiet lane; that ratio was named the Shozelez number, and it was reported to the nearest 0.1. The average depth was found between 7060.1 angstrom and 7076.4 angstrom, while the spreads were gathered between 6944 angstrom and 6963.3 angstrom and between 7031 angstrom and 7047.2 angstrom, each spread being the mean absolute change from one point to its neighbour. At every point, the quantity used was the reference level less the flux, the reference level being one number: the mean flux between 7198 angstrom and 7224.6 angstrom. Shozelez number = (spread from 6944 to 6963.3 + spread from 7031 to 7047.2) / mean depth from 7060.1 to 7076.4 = -3.7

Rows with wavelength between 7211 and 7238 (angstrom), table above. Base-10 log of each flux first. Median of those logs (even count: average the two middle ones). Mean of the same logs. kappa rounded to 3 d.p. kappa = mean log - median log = -0.001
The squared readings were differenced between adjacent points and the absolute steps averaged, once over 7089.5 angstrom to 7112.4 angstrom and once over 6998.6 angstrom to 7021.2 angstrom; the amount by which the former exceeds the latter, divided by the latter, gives -0.49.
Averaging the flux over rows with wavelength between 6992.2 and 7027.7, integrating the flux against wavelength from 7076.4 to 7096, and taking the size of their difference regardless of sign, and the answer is 586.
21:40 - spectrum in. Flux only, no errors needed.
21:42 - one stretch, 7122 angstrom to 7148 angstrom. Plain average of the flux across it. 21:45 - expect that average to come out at 30.6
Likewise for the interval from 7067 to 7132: 31.3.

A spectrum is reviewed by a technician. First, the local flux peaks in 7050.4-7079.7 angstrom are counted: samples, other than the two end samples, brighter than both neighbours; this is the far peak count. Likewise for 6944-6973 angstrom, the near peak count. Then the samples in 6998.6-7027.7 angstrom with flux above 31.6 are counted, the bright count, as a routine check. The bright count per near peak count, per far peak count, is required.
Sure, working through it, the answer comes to 0.83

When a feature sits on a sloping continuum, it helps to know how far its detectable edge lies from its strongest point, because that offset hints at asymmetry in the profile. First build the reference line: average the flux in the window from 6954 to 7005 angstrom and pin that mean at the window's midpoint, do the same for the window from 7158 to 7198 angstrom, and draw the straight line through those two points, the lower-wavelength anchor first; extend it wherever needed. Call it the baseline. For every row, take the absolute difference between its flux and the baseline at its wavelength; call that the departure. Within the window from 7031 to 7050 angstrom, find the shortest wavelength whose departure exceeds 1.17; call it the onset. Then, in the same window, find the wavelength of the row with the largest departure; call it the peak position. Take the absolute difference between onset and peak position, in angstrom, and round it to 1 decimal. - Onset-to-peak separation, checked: 6.5 angstrom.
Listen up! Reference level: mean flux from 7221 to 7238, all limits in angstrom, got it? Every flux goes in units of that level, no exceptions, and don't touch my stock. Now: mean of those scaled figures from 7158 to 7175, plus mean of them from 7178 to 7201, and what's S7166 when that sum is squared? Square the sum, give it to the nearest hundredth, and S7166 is 3.87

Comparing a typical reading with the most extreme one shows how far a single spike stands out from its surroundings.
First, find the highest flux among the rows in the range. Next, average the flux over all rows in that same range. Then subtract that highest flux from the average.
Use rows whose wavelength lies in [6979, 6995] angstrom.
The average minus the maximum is -1.9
